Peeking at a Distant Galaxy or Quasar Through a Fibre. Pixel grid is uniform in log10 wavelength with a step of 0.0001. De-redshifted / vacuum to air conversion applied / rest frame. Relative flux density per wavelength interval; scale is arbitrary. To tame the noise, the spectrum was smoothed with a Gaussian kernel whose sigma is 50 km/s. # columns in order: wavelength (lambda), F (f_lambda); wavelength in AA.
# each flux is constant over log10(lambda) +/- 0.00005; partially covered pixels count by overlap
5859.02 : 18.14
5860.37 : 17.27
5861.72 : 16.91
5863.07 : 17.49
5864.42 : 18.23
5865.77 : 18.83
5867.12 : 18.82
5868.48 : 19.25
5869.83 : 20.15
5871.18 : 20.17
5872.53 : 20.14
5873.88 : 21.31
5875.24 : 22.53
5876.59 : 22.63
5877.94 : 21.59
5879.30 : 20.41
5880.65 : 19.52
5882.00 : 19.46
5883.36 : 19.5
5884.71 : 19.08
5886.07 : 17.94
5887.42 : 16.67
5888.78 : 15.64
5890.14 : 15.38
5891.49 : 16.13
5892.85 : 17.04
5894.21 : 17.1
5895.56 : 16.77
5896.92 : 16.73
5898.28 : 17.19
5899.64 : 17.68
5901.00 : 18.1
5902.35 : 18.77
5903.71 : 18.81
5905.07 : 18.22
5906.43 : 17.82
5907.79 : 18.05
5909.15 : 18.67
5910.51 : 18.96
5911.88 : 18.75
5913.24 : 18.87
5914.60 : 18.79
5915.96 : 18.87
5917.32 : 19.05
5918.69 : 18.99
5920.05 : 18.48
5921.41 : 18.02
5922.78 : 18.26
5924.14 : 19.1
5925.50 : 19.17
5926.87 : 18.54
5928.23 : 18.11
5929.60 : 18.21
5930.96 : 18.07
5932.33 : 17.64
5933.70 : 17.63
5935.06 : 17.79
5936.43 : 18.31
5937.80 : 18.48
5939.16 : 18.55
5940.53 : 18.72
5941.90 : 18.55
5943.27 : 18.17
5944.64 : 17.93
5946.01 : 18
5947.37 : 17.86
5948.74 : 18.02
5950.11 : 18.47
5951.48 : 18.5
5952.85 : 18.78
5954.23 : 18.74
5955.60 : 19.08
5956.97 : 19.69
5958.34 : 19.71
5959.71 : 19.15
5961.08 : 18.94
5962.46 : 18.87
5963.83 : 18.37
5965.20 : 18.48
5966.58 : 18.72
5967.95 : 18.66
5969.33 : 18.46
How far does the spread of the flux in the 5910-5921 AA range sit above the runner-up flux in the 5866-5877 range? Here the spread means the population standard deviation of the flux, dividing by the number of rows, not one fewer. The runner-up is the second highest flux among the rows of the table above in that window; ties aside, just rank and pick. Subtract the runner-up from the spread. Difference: -22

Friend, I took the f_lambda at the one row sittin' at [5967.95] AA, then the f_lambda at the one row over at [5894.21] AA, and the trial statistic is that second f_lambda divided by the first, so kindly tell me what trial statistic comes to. 0.92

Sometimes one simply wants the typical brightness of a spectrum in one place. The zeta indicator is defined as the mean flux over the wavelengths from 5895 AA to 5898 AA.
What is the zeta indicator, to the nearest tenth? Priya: 16.8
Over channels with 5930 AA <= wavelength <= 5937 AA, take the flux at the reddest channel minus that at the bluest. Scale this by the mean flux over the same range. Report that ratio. 0.013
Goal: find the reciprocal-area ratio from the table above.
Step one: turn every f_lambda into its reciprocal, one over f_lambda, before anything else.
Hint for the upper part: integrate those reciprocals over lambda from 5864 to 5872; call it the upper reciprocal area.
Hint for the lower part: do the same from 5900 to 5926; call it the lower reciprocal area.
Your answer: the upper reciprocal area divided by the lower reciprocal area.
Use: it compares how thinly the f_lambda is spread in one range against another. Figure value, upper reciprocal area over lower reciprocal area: 0.30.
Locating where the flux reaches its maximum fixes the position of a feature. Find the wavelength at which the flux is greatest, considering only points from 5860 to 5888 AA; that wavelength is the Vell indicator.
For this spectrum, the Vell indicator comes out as 5876.59 AA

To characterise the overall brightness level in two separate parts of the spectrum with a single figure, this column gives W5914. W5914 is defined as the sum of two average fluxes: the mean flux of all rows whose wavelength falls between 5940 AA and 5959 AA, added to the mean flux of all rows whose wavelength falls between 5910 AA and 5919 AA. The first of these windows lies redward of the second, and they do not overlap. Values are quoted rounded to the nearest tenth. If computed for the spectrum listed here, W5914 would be 37.5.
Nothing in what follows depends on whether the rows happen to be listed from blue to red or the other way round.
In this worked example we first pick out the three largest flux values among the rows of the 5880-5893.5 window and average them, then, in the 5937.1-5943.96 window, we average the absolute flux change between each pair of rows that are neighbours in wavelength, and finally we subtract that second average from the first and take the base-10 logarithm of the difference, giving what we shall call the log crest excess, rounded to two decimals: 1.29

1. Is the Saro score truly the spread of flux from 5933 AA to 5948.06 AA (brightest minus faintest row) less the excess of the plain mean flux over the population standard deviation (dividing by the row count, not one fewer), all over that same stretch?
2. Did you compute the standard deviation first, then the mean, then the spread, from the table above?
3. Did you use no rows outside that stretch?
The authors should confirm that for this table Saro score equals -16.7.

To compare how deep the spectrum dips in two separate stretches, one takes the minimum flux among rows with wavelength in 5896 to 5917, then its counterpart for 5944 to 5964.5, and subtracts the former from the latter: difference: 1.1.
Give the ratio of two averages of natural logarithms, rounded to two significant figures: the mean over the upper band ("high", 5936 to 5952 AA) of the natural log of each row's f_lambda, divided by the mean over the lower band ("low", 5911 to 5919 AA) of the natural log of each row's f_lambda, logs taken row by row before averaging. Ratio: 0.99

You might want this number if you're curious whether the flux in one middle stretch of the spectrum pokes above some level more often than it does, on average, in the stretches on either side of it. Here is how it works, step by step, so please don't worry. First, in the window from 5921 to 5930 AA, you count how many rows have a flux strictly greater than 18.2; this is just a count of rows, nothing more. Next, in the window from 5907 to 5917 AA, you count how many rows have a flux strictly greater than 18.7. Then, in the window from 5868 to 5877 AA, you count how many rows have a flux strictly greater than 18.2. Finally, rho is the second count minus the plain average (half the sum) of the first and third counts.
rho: -1.0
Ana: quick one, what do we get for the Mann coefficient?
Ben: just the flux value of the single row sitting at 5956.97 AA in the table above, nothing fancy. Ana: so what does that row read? 19.69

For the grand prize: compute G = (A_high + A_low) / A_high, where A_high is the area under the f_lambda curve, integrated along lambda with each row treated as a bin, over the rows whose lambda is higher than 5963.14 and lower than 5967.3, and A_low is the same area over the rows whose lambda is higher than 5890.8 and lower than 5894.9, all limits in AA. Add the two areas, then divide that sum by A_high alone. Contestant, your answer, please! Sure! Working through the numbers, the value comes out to 1.89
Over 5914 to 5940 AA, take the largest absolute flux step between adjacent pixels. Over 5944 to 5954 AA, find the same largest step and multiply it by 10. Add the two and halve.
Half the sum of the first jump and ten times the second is 2.7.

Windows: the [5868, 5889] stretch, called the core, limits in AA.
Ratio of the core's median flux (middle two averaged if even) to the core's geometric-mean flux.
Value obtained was 1.01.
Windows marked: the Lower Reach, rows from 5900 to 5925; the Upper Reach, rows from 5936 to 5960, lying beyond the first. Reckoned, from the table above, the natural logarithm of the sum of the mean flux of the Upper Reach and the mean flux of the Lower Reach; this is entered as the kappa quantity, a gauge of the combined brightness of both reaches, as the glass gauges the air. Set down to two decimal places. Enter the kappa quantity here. 3.62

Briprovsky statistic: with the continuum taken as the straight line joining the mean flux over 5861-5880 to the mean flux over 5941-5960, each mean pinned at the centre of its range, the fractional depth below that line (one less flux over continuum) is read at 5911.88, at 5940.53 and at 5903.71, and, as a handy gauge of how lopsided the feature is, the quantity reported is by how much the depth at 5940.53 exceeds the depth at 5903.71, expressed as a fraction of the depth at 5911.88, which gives -1.0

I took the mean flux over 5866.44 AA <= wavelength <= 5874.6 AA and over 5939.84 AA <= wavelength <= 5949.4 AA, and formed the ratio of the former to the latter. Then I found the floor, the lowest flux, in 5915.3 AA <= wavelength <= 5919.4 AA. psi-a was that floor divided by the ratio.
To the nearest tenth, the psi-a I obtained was 17.2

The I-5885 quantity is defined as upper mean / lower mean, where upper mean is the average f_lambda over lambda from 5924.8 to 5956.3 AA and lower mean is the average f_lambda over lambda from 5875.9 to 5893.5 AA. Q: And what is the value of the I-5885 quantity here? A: 0.99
